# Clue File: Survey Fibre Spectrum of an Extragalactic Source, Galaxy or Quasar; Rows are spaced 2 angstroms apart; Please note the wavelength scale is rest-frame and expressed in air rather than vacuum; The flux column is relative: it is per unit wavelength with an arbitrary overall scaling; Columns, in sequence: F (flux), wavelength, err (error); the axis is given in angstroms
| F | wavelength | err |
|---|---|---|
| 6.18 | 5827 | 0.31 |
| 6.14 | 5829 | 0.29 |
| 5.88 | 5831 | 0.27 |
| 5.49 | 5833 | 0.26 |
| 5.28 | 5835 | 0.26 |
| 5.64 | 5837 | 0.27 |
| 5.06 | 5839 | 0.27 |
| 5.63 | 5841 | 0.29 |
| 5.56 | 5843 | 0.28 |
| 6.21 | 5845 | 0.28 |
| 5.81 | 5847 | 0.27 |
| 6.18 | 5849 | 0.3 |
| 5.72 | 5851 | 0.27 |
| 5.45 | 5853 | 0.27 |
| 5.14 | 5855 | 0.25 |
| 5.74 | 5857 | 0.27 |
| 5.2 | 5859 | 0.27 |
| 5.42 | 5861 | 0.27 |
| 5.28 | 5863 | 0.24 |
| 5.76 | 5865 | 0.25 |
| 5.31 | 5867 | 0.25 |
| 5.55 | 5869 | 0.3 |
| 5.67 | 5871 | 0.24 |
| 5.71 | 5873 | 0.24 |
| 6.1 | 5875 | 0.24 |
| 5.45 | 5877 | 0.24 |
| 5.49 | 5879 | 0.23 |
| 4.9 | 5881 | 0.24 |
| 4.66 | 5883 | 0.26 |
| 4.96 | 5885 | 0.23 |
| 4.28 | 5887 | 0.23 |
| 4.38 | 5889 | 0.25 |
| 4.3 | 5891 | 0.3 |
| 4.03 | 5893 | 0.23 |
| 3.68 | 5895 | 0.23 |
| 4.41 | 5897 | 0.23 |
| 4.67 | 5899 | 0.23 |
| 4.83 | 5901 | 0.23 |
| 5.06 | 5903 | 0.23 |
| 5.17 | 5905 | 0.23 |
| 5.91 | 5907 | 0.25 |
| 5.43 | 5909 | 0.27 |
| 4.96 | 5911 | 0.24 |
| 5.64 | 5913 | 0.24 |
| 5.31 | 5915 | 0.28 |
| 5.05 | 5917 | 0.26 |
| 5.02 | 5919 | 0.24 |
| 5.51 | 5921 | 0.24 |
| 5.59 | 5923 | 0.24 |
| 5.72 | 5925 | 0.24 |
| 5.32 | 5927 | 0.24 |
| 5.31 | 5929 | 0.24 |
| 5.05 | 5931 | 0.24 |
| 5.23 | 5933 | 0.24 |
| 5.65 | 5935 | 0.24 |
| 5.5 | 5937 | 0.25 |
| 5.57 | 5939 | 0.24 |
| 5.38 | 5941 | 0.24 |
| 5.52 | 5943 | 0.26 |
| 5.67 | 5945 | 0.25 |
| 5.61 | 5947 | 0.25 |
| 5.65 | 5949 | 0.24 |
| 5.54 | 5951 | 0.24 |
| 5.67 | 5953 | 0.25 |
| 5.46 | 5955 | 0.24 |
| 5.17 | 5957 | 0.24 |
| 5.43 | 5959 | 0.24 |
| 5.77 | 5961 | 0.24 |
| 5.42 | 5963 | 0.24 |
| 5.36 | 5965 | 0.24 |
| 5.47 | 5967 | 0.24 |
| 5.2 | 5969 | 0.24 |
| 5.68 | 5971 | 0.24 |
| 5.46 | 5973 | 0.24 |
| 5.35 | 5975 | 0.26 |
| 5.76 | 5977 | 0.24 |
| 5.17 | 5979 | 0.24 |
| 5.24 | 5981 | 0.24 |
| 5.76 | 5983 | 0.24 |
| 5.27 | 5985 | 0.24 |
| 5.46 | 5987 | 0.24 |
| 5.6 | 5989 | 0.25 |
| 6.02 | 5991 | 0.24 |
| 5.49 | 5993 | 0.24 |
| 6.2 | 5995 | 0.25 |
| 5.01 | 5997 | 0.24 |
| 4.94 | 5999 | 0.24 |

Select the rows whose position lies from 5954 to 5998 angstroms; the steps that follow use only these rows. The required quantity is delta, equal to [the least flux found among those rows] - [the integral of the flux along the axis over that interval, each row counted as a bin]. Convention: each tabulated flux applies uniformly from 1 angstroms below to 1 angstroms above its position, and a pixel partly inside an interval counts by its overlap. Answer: -236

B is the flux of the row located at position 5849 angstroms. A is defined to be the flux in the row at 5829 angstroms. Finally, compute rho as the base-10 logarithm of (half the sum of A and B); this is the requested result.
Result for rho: 0.790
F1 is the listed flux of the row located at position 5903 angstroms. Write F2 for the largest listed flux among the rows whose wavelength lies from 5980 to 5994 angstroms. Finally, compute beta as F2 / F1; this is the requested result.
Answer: 1.19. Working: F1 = 5.06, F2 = 6.02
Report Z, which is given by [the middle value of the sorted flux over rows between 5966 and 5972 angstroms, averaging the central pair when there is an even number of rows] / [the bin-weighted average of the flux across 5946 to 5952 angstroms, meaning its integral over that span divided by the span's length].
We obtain 0.98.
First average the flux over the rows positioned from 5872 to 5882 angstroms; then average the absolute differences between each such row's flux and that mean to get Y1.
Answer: 0.30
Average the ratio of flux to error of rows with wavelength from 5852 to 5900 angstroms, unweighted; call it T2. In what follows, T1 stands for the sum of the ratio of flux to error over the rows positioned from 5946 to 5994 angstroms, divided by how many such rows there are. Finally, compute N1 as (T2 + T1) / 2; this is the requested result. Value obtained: 21.6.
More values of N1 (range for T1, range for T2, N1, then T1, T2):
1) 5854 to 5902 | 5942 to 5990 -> 21.5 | 20.4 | 22.6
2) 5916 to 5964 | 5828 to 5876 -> 21.8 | 22.4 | 21.2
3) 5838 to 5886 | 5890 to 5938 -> 21.1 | 21.2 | 20.9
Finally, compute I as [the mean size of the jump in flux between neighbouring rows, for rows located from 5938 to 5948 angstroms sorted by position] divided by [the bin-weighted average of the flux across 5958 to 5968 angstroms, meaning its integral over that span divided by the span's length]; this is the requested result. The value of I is 0.025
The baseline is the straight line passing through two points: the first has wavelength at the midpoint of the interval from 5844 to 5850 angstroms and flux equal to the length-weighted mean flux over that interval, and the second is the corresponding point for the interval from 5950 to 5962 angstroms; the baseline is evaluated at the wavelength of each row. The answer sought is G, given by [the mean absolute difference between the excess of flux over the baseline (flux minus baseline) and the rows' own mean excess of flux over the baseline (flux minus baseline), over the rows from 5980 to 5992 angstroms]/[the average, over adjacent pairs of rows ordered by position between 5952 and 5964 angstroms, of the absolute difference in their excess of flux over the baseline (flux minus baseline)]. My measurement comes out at 0.85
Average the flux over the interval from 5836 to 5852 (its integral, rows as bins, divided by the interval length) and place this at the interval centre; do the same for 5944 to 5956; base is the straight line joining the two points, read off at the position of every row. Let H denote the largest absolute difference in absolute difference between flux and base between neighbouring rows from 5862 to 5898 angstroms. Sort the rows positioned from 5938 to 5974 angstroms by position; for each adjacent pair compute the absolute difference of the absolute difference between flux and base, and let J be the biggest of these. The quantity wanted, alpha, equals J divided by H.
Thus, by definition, 0.4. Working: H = 0.73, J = 0.29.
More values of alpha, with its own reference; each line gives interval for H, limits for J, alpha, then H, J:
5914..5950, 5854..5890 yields 1.4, 0.49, 0.68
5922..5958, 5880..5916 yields 2.0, 0.36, 0.73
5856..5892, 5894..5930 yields 1.1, 0.68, 0.73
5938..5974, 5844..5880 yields 1.9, 0.29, 0.54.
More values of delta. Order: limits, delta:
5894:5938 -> -224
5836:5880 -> -241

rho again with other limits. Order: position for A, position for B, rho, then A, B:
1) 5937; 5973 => 0.739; 5.5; 5.46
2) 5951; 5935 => 0.748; 5.54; 5.65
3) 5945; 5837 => 0.752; 5.67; 5.64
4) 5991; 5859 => 0.749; 6.02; 5.2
